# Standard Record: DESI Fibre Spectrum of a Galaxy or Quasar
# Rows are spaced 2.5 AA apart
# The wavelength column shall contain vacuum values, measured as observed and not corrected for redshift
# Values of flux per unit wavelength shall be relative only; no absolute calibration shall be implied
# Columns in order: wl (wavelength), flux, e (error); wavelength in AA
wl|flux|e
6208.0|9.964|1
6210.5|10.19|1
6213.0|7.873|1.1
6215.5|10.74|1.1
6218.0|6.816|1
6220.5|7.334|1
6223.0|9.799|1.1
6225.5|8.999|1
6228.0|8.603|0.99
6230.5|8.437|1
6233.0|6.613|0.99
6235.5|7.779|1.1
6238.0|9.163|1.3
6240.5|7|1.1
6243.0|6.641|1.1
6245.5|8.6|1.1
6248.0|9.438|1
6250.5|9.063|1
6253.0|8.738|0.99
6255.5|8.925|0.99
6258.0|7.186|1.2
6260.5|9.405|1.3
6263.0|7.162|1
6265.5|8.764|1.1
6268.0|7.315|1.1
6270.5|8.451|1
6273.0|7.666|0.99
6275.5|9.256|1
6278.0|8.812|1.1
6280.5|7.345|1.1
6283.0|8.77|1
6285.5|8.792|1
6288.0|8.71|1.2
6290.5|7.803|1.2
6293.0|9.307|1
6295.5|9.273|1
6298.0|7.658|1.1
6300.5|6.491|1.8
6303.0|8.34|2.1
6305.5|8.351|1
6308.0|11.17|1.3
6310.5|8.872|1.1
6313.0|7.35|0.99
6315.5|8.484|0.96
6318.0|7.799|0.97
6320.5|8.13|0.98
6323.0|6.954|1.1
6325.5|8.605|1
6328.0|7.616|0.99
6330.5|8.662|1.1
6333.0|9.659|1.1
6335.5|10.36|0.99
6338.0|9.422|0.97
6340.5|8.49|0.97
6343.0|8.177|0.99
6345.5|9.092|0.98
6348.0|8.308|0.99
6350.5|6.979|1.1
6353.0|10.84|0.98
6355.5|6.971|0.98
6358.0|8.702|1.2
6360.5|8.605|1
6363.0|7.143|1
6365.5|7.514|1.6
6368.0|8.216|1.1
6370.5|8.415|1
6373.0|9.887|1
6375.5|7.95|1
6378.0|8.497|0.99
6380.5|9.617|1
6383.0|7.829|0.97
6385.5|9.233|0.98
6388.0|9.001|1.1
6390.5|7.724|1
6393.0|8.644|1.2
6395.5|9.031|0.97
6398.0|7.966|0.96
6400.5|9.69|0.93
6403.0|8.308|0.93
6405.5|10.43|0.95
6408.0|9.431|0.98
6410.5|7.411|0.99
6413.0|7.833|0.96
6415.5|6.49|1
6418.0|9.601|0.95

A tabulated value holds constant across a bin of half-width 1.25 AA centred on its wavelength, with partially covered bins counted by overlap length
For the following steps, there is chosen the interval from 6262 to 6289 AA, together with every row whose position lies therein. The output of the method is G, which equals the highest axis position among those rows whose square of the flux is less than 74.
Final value 6280.5 AA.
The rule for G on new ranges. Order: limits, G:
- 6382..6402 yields 6398.0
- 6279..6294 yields 6290.5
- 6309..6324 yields 6323.0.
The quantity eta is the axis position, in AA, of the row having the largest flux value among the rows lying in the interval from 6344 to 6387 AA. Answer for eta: 6353.0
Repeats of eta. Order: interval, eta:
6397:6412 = 6405.5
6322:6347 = 6335.5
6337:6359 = 6353.0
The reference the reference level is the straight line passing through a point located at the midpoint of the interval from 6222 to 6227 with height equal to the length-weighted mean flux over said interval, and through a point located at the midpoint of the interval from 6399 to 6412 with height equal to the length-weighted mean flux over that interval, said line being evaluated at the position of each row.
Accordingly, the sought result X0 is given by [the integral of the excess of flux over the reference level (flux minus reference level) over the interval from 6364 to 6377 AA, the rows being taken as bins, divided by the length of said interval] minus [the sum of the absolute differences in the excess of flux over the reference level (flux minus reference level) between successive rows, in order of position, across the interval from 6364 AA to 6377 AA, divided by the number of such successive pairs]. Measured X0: -1.78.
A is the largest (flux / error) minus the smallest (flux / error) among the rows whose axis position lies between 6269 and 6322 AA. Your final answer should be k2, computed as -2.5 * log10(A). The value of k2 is -1.9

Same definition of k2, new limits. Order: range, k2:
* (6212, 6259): -1.4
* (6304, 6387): -2.0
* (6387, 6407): -1.4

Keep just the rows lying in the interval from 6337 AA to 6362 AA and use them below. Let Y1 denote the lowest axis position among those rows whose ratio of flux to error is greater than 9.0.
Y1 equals 6338.0 AA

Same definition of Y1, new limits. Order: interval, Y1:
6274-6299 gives 6275.5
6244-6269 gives 6248.0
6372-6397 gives 6373.0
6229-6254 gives 6248.0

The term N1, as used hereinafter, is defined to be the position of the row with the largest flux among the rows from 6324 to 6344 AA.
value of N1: 6335.5 AA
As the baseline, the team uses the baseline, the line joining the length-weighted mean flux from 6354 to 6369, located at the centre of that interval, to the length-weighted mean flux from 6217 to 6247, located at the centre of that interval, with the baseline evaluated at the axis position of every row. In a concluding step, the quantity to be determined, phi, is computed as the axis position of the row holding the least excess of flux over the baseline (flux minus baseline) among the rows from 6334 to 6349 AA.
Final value 6343.0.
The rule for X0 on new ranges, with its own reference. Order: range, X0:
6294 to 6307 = -2.25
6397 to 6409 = -1.39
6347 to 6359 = -3.45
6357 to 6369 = -1.73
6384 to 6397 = -1.05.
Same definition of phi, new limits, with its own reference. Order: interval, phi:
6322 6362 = 6323.0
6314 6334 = 6323.0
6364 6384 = 6365.5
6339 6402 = 6355.5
